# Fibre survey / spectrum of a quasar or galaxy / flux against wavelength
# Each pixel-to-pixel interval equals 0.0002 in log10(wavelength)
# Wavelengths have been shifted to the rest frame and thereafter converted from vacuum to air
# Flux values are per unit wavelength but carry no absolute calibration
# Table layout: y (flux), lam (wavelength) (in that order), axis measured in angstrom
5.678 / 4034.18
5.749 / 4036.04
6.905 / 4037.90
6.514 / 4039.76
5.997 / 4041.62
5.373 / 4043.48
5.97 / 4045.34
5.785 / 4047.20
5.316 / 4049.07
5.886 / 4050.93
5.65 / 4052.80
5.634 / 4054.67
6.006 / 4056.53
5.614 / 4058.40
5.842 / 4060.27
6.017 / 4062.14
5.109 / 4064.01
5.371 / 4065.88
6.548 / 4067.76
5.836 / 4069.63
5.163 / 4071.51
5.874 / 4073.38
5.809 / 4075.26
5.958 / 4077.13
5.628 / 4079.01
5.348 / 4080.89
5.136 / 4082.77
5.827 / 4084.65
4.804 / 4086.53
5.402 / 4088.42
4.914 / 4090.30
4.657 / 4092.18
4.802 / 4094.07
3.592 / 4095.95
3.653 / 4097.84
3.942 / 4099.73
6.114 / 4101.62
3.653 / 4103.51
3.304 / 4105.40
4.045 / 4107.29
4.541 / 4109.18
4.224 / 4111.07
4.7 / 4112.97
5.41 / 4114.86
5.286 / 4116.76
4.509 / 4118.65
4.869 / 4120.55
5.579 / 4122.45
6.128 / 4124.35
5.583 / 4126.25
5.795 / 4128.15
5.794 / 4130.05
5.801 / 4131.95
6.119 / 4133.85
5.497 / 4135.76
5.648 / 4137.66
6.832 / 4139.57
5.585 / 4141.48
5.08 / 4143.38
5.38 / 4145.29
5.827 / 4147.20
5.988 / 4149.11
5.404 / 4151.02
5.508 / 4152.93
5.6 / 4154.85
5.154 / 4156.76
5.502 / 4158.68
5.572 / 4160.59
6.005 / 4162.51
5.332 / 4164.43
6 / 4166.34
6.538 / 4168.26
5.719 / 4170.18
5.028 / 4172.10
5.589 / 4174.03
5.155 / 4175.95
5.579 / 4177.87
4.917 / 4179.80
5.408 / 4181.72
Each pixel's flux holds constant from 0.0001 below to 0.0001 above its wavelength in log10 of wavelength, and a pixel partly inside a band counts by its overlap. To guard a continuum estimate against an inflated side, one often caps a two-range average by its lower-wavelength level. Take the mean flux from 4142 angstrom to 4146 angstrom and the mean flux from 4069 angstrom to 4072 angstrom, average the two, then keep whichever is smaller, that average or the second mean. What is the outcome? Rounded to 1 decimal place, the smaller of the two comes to 5.4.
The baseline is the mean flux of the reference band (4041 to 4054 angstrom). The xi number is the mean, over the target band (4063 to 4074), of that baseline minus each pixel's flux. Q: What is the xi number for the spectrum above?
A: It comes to 0.06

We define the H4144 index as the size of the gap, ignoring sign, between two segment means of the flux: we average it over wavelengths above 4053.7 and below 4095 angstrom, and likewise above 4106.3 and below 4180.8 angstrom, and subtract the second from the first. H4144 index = 0.1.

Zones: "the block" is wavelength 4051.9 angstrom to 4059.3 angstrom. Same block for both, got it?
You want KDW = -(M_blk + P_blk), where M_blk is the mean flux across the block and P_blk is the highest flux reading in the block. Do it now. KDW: -11.7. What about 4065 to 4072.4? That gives -12.3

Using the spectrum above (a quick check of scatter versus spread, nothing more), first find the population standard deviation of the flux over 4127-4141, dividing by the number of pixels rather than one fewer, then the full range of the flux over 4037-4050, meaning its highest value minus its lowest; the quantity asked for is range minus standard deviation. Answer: 1.2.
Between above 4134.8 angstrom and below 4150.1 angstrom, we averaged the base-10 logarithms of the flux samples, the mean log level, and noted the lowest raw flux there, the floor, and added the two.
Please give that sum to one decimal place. 5.8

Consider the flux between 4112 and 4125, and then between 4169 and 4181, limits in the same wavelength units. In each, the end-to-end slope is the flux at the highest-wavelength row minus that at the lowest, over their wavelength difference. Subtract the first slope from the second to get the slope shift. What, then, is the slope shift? -0.21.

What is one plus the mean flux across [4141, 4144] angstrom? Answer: 6.33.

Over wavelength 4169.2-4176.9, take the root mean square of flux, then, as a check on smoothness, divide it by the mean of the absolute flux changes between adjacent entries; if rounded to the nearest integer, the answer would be 10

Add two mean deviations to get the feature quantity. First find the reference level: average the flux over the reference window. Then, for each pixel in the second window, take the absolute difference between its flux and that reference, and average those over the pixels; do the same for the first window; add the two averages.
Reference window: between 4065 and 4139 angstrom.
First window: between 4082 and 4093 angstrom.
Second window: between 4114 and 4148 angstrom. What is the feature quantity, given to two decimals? 0.89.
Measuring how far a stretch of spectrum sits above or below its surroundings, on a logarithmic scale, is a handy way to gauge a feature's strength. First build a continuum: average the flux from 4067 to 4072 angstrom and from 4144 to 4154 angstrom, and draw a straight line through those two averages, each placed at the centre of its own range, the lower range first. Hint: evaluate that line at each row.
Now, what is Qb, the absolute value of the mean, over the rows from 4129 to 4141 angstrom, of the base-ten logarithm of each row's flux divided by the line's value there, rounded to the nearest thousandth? 0.020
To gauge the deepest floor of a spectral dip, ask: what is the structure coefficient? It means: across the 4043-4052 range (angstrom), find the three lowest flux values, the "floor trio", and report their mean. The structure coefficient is 5.49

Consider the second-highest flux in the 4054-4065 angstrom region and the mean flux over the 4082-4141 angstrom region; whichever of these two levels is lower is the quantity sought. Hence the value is 5.0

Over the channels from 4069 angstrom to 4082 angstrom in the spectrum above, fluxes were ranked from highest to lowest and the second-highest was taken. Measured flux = 5.874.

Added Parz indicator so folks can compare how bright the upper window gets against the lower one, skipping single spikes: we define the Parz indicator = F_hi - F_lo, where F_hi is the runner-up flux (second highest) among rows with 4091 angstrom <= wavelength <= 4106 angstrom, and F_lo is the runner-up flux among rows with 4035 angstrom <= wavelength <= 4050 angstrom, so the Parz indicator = -1.7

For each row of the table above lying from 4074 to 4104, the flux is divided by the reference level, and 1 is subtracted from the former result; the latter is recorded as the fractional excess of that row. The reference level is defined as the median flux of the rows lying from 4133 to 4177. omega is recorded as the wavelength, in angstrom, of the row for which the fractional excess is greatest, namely 4101.62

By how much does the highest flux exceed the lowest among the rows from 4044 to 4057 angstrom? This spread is 0.7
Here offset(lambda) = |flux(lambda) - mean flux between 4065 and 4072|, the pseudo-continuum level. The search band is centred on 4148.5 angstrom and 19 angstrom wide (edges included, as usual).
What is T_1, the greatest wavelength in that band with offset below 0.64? 4156.76 angstrom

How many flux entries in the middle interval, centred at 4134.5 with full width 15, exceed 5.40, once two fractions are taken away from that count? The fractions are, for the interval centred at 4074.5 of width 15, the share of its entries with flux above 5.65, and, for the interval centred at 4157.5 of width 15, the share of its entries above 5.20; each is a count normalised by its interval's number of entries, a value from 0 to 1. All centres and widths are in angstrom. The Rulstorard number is 6.5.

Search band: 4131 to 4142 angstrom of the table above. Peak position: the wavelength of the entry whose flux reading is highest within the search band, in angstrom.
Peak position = 4139.57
